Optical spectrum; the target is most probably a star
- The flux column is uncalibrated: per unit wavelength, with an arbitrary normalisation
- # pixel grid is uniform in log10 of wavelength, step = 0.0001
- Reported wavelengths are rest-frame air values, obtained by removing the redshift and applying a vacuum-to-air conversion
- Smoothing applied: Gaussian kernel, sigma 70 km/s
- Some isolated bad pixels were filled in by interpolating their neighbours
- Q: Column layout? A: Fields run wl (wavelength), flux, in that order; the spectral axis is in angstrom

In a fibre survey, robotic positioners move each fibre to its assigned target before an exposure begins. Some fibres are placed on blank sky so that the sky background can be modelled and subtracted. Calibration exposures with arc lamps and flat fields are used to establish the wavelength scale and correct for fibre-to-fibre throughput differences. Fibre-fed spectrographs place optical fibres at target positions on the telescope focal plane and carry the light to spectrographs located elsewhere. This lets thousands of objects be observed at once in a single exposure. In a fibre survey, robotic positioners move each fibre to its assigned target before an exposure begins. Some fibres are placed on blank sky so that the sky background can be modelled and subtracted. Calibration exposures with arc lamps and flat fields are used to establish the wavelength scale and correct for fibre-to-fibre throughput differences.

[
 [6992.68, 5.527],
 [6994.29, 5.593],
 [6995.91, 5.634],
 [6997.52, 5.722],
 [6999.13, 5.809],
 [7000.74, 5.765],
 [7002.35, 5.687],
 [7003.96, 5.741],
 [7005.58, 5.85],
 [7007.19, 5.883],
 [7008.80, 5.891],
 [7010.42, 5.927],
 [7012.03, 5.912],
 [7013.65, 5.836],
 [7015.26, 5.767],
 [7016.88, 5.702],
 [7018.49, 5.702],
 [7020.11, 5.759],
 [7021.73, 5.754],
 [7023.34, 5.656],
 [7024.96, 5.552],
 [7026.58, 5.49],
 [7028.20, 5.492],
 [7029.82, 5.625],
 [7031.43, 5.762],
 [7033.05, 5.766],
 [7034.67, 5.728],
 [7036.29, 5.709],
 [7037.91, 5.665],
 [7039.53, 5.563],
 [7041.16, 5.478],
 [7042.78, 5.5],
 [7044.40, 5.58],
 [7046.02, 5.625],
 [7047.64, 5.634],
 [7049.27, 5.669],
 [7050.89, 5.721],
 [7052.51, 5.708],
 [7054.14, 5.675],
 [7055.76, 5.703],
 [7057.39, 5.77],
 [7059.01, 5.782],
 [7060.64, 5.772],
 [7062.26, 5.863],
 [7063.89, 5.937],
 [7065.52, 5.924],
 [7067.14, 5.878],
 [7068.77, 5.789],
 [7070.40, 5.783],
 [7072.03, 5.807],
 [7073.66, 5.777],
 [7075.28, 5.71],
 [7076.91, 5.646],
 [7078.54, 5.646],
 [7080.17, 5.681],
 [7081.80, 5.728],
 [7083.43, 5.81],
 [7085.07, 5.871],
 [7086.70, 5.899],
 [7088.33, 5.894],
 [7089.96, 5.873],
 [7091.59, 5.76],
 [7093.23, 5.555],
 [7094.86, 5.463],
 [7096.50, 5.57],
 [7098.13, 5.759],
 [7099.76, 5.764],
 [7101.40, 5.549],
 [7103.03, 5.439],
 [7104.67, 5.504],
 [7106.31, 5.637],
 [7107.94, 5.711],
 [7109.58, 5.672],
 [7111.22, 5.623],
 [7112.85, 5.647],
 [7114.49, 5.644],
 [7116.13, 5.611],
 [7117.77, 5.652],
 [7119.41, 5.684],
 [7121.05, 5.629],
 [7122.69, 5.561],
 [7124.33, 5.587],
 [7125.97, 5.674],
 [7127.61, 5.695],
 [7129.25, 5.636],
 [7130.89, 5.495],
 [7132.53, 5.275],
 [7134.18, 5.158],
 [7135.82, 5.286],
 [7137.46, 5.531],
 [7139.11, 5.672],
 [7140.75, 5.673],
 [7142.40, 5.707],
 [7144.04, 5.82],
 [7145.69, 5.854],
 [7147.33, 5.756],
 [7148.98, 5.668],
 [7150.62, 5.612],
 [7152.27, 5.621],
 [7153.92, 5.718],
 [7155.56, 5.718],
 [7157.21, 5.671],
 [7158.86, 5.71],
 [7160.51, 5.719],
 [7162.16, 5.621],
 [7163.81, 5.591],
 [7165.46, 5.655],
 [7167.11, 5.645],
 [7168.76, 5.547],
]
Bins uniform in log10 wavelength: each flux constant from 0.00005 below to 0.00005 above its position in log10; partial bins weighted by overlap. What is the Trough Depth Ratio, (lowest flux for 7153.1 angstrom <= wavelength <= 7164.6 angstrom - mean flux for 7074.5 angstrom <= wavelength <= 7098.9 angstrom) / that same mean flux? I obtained -0.023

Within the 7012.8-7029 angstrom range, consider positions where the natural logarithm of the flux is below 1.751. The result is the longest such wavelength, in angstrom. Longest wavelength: 7028.20 angstrom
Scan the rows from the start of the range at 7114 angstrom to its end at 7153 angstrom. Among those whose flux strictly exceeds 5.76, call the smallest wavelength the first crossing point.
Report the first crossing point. 7144.04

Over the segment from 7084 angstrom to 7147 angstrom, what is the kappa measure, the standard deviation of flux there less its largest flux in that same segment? -5.73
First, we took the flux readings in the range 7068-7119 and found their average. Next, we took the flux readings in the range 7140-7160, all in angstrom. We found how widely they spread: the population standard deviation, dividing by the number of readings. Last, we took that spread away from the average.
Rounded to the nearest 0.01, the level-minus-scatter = 5.62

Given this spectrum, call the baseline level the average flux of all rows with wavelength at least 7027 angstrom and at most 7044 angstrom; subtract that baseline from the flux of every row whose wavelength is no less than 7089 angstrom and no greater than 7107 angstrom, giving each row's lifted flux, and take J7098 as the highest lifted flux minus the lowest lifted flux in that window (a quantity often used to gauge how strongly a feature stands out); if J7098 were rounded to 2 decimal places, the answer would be 0.43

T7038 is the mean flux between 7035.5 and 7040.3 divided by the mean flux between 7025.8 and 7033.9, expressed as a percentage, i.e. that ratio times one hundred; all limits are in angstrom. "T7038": 100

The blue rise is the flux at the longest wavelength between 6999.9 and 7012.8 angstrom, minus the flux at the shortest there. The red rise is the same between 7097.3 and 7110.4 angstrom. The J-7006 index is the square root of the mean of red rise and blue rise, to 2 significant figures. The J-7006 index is 0.17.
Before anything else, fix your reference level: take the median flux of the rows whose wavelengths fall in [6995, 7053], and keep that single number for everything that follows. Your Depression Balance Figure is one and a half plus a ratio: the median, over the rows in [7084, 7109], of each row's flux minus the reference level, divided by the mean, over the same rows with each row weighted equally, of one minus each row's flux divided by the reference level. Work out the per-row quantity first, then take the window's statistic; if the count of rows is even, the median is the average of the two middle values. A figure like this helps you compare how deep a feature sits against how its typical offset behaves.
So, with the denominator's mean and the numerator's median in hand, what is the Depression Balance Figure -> 2.1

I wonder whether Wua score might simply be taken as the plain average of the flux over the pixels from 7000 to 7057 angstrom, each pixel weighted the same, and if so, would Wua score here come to 5.70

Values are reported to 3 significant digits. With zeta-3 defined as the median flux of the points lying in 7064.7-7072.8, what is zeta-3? 5.81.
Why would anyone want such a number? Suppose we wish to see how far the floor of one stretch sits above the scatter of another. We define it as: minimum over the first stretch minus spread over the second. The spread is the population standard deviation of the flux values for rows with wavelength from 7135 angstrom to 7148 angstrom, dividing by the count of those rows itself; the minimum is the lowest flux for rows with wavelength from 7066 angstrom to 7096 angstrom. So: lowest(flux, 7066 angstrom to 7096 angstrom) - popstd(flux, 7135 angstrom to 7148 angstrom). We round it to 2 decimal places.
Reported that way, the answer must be 5.29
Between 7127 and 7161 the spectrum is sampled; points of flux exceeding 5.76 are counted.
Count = 2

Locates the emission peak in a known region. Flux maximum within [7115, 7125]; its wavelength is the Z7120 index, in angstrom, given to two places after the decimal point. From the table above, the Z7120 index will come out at 7119.41 angstrom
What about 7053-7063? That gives 7062.26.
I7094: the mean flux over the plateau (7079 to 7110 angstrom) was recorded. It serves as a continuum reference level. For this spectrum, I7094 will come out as 5.69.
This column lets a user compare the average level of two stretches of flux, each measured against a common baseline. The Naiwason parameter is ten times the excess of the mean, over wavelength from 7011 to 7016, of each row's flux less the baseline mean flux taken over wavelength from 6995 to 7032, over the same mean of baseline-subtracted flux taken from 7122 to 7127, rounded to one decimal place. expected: 2.3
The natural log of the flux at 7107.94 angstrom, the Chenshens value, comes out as 1.74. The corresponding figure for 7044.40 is 1.72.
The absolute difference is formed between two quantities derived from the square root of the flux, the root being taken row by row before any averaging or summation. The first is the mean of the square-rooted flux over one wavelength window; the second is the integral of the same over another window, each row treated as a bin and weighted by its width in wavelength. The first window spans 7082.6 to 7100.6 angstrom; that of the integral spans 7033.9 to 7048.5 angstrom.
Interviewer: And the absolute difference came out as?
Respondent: 32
